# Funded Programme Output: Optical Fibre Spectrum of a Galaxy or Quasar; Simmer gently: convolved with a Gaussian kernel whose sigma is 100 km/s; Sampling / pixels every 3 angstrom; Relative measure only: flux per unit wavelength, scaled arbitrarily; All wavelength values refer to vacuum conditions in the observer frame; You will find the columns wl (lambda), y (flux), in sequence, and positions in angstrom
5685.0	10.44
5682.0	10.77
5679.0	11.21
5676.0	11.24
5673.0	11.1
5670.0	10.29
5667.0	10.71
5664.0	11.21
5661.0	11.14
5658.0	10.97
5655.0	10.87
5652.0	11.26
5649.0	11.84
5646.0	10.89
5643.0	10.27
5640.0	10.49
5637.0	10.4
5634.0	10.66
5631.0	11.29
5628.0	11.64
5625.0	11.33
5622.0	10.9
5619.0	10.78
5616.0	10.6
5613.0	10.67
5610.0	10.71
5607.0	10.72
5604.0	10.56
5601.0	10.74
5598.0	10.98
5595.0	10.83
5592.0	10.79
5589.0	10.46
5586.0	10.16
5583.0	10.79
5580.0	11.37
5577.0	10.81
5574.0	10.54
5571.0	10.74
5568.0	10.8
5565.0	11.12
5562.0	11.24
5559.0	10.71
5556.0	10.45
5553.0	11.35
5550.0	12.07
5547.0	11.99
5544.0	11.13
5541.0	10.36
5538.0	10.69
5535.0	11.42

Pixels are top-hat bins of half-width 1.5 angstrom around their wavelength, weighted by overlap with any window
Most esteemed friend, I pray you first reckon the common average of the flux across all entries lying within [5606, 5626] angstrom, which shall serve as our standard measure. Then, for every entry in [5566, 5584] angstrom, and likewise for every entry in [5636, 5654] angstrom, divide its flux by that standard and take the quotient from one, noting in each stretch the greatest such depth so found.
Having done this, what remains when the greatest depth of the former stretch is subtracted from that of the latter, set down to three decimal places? 0.025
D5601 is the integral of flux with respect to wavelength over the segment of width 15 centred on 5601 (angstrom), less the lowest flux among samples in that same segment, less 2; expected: 149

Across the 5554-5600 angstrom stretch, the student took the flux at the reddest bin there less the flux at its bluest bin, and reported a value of 0.5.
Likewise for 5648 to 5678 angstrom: -0.6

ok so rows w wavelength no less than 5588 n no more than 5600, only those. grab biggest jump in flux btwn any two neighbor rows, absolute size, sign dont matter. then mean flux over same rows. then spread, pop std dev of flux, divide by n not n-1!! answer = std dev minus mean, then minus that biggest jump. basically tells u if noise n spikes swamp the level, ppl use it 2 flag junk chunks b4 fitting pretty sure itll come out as -10.9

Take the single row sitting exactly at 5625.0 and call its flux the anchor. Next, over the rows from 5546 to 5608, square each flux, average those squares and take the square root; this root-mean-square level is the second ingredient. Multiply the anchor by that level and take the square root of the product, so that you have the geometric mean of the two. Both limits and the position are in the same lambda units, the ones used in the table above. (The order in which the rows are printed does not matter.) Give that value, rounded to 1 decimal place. 11.1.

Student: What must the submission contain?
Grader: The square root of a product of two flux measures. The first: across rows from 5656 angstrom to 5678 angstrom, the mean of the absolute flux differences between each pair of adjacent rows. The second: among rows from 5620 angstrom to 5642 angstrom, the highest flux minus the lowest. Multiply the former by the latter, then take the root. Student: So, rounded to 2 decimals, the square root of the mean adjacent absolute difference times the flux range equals 0.66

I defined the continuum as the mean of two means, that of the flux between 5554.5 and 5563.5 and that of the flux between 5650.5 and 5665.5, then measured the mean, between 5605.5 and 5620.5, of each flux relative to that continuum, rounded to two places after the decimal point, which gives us 0.98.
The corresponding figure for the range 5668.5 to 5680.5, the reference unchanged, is 1.00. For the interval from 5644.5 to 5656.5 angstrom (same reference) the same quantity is 1.02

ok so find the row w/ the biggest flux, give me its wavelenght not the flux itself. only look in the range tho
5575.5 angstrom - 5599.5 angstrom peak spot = 5580.0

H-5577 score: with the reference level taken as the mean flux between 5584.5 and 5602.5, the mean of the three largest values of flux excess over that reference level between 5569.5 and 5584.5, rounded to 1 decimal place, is 0.3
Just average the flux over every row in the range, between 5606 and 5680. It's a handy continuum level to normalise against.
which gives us 10.9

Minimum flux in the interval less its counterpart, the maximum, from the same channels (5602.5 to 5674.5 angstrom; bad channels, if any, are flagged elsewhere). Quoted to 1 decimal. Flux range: -1.6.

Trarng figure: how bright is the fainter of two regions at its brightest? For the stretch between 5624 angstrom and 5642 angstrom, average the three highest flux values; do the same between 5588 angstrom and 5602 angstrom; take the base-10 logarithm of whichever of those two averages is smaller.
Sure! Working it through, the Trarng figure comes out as 1.036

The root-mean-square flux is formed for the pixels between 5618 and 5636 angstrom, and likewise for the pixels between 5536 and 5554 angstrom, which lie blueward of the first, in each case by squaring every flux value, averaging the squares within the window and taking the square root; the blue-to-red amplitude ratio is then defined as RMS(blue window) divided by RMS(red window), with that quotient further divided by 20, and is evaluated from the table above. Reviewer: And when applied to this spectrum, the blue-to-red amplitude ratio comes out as 0.0508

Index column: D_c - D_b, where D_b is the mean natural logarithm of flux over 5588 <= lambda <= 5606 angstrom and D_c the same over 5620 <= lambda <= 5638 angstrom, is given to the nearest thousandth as 0.028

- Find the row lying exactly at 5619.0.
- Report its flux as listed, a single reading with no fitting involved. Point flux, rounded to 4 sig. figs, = 10.78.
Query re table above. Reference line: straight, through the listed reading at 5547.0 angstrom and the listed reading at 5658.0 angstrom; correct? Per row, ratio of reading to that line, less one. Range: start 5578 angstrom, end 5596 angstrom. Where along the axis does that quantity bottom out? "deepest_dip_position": 5586.0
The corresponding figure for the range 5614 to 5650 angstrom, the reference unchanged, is 5643.0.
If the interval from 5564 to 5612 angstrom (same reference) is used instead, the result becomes 5586.0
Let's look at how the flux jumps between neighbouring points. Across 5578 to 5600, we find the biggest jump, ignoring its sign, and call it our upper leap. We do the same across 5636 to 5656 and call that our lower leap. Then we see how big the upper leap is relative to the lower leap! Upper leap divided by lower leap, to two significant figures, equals 0.66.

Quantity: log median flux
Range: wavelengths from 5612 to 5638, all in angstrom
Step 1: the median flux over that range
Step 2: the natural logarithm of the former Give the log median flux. 2.38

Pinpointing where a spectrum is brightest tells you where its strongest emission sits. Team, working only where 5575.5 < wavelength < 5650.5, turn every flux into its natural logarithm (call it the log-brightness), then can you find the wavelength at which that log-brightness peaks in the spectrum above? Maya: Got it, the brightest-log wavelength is 5649.0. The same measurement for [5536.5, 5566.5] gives 5550.0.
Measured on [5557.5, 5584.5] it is 5580.0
